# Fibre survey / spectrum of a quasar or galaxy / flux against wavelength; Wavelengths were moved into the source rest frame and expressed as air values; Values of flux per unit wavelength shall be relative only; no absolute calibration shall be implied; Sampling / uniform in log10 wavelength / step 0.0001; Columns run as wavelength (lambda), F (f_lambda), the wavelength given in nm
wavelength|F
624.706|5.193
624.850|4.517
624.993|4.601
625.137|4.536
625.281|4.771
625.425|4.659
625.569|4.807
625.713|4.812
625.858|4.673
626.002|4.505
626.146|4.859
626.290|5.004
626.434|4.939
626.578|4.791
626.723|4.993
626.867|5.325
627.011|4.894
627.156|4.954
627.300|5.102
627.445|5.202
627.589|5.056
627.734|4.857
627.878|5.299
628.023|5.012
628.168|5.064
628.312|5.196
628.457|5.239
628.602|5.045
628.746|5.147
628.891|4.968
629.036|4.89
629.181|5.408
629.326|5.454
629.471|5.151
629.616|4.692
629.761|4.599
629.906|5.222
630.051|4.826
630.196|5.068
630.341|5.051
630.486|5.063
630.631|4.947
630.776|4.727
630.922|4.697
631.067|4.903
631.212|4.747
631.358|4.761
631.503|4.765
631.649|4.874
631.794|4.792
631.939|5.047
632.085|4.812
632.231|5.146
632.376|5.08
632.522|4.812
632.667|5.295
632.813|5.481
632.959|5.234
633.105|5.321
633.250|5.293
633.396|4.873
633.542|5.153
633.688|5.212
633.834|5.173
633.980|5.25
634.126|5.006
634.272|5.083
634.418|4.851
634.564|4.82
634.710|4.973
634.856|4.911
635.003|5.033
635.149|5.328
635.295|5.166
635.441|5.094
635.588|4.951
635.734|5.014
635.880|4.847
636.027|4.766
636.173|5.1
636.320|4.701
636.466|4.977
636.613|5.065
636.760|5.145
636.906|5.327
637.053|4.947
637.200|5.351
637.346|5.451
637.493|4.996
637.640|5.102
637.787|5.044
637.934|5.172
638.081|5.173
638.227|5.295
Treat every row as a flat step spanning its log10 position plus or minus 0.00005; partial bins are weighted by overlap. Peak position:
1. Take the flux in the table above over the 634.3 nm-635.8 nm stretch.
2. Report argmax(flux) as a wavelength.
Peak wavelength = 635.149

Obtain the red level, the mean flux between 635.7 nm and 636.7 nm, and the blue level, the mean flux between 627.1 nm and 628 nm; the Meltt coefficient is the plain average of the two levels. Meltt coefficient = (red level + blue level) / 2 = 5.00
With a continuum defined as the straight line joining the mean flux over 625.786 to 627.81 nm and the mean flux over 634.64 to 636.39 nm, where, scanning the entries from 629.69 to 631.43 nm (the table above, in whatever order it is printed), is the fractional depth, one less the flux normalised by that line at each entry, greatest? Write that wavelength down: 629.761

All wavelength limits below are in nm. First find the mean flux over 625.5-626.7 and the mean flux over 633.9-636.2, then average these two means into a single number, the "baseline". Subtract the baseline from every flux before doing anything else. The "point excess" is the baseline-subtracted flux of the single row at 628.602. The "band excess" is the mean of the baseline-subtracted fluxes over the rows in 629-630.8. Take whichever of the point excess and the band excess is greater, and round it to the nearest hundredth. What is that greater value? 0.14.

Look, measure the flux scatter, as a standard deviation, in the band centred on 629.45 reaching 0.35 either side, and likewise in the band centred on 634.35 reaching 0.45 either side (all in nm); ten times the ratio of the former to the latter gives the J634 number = 25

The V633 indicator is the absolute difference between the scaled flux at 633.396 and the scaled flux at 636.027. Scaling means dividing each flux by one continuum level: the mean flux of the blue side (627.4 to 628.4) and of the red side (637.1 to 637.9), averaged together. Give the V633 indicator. 0.02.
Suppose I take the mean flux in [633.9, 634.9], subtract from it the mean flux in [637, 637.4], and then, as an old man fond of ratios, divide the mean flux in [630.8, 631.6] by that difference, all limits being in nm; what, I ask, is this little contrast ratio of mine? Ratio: -18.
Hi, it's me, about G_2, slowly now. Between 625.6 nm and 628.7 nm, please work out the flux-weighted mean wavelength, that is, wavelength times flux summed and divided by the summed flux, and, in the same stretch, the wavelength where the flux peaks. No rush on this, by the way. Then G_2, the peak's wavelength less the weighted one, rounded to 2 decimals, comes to -0.31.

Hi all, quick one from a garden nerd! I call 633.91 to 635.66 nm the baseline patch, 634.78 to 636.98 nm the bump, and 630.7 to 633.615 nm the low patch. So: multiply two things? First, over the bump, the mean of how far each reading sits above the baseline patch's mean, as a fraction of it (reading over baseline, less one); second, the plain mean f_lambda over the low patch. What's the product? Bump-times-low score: -0.010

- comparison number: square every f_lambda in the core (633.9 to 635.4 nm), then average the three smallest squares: 23.6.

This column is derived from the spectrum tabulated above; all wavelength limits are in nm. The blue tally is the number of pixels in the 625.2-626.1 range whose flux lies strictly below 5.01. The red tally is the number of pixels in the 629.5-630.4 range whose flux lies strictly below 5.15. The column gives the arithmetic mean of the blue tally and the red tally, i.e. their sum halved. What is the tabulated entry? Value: 5.5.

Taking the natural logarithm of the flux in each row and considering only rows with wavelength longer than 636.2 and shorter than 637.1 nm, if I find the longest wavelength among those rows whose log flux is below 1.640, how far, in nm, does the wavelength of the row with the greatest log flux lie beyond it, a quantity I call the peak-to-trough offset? -0.15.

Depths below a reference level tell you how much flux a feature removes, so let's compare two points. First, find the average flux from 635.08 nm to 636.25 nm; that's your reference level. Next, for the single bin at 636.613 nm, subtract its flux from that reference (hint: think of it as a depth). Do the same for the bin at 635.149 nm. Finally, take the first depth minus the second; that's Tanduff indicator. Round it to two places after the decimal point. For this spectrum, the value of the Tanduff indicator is 0.26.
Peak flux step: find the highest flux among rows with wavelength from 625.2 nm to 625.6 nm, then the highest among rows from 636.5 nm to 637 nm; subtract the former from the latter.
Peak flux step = 0.52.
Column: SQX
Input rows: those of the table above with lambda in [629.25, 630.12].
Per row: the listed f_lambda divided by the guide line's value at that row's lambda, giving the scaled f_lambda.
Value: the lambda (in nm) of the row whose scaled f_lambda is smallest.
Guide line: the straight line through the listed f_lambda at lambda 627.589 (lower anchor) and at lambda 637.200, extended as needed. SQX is 629.761 nm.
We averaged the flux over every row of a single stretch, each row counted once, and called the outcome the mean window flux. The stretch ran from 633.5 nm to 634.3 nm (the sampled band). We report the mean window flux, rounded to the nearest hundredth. 5.15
